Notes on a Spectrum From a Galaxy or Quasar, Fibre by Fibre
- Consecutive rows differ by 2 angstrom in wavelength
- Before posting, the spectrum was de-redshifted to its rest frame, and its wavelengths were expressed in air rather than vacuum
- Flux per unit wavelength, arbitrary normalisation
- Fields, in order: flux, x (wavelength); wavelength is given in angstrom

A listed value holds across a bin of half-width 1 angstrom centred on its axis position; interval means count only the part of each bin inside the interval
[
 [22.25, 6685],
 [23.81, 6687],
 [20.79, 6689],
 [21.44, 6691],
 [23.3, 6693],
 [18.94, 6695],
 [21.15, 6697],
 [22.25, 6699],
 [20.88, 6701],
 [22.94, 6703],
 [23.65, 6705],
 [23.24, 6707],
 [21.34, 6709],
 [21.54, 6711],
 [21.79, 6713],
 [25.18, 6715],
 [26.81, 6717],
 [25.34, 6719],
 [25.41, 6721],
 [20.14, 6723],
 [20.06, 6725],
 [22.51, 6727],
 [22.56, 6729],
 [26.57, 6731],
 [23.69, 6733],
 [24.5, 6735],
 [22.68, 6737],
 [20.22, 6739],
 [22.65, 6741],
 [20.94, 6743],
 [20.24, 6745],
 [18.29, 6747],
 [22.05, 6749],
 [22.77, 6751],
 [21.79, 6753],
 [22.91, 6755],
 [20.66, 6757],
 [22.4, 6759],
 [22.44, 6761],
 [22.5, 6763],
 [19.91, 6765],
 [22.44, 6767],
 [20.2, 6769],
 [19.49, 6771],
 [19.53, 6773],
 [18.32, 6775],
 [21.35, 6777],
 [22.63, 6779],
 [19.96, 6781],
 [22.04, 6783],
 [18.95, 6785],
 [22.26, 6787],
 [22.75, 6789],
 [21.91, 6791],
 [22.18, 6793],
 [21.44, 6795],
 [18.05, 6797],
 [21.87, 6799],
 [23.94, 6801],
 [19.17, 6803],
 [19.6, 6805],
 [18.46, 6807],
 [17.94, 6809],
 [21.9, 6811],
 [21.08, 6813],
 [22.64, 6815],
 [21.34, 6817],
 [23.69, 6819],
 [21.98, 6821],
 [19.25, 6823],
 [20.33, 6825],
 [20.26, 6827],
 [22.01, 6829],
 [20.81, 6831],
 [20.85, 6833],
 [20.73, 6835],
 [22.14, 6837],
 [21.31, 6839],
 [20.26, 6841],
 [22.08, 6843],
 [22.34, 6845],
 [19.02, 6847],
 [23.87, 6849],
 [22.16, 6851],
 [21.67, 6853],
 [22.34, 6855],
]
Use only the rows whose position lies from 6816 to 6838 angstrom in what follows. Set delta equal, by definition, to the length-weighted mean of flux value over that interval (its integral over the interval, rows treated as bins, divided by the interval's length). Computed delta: 21.2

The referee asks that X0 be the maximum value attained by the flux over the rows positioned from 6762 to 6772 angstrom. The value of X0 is 22.5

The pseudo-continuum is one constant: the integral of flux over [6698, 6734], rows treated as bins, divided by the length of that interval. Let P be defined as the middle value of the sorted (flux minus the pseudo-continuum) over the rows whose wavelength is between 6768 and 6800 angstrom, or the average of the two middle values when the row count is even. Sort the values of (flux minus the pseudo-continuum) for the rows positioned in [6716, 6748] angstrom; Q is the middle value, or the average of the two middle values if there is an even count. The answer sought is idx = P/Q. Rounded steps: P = -1.71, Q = -0.5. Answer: 3.42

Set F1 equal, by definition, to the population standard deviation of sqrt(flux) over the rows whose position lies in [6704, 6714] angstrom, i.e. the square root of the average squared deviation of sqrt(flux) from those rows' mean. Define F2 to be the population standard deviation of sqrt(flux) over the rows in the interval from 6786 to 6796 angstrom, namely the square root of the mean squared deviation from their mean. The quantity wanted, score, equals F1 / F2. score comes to 2.18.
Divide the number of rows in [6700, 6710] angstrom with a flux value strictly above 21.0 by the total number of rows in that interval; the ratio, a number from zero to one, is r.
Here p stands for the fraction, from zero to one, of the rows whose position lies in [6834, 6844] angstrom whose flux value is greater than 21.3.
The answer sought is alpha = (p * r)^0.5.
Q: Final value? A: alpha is 0.69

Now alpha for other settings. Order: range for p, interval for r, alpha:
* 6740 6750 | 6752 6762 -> 0.57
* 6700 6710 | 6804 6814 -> 0.57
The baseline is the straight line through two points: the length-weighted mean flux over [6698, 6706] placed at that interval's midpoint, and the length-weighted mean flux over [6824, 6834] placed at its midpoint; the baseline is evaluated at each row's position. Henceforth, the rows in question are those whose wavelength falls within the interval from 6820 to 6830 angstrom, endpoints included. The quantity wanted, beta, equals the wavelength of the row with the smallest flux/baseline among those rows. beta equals 6823 angstrom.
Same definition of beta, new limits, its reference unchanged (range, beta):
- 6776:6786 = 6785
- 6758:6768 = 6765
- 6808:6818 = 6809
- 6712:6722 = 6713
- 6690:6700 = 6695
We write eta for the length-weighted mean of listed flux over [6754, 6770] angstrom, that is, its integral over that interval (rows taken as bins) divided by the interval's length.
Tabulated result 21.7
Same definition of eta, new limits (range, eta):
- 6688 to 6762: 22.3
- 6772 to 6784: 20.6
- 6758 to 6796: 21.2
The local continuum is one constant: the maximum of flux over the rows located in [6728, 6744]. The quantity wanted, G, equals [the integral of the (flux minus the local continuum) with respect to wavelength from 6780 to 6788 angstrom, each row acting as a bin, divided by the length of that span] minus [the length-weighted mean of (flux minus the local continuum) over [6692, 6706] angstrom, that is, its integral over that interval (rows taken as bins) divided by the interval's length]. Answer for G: -1.1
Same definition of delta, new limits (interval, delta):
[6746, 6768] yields 21.7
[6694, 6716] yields 22.1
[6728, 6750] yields 22.2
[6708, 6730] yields 23.0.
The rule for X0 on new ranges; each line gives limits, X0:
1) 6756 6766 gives 22.5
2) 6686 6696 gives 23.81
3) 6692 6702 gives 23.3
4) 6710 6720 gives 26.81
